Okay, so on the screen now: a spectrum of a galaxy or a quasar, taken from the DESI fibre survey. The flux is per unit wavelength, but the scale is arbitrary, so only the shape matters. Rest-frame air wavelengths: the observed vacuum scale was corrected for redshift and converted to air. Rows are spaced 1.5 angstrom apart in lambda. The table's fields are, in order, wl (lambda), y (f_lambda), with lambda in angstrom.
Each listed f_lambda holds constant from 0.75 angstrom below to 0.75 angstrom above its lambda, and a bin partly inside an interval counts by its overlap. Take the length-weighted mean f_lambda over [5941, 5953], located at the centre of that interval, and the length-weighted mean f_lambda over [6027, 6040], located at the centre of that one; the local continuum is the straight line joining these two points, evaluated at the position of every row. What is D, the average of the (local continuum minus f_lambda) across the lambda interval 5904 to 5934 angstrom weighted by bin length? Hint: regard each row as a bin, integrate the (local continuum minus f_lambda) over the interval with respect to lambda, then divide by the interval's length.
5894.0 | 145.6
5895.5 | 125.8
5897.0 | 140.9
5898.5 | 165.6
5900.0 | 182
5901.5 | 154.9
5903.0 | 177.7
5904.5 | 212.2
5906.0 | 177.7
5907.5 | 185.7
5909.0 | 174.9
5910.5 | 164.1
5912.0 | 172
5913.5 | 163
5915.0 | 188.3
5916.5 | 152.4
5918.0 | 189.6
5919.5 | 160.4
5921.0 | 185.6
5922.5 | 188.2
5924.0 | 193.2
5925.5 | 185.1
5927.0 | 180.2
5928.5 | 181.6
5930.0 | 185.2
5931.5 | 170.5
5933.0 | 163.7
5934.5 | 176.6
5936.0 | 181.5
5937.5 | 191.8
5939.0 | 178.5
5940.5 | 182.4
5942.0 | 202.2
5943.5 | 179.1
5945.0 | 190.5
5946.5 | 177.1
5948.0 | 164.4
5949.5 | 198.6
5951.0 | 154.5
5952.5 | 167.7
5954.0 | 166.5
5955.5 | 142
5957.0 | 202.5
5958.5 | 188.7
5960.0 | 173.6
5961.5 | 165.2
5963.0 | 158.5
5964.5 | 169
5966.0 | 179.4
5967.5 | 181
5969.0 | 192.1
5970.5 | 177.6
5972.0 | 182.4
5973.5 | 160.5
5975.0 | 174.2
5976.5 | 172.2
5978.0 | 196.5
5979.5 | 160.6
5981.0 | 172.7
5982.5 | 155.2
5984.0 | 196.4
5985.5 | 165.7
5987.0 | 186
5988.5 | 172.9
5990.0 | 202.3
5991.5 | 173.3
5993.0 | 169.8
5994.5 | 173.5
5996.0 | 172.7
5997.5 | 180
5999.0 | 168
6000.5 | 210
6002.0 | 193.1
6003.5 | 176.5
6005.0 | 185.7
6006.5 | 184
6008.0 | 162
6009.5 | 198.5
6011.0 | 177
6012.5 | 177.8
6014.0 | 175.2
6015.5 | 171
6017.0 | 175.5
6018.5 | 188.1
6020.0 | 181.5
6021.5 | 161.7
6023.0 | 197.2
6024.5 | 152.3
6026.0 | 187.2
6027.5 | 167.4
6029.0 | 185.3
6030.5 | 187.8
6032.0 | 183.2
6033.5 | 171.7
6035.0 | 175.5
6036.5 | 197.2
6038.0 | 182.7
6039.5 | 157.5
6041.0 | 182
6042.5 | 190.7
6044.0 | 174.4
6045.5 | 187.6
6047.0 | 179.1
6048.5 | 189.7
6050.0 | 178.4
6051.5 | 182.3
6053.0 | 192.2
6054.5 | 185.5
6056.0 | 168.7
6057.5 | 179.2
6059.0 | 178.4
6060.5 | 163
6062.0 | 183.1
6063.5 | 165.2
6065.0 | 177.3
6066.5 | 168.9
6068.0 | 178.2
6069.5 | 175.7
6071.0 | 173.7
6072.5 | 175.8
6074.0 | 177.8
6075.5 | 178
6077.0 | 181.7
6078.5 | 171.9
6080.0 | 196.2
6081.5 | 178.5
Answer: 1.3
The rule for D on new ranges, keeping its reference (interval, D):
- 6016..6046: 0.1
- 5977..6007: -0.2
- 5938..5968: 3.4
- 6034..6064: -0.4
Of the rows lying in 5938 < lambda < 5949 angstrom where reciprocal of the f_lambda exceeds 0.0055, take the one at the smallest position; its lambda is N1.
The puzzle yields 5939.0 angstrom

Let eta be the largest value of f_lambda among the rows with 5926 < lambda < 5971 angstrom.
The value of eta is 202.5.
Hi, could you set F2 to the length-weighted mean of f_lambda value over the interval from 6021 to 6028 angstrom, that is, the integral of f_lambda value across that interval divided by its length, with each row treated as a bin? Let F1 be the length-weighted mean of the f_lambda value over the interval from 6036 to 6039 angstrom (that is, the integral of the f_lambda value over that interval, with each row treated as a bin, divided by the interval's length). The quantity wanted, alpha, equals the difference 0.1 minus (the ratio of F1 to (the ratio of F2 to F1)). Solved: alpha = -200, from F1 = 186.6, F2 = 174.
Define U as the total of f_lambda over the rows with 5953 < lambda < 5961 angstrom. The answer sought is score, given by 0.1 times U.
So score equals 87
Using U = 873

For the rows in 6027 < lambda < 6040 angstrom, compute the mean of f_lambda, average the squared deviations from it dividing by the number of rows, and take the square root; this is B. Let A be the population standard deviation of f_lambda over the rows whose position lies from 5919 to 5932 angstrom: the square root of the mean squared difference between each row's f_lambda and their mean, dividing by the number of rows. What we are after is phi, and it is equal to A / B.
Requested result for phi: 0.8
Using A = 9.4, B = 11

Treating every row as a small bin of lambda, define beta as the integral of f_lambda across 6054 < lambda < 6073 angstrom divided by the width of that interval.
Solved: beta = 175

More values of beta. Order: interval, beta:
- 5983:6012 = 181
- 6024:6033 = 178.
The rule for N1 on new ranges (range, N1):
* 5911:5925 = 5912.0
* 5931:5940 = 5931.5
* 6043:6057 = 6044.0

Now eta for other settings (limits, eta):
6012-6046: 197.2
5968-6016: 210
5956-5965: 202.5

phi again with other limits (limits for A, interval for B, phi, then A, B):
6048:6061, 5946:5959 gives 0.5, 8.8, 19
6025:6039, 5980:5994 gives 0.6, 8.6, 14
